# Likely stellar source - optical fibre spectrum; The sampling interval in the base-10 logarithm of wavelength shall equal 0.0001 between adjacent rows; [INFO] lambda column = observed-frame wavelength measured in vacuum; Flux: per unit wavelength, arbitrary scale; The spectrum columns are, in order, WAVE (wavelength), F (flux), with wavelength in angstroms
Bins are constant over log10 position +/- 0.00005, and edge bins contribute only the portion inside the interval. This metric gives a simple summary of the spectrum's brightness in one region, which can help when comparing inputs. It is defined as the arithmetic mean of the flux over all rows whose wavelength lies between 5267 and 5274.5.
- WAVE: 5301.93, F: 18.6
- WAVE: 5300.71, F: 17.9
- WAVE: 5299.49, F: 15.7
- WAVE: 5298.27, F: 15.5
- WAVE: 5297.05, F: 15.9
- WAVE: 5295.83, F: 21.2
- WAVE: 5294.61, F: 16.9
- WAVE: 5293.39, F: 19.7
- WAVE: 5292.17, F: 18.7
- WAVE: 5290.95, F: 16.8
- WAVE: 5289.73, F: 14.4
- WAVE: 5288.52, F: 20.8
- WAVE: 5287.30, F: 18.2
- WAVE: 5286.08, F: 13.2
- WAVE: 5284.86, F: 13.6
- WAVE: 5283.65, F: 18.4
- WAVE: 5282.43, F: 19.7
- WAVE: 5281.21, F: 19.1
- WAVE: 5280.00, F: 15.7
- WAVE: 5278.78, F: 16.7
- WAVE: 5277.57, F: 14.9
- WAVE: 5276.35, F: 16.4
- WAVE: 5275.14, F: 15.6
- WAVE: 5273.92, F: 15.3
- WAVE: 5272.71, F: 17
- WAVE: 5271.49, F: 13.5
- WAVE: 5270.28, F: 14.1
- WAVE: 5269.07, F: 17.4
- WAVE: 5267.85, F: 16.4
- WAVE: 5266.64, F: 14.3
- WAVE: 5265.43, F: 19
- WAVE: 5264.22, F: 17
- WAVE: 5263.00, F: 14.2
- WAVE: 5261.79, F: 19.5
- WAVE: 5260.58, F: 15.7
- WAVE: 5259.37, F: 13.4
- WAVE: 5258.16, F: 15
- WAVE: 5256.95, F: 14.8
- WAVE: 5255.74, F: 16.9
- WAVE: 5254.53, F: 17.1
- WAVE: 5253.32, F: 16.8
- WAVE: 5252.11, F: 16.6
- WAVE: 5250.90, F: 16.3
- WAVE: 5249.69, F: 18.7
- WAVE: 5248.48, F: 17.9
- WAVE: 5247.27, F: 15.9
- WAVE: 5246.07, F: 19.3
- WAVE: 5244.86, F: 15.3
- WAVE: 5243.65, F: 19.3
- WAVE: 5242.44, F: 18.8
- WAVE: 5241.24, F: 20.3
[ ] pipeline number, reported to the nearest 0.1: 15.6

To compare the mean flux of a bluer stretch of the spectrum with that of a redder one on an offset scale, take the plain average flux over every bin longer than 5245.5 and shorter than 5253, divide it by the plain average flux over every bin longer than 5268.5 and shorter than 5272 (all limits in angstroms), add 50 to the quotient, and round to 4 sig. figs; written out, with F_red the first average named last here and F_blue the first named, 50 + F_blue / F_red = 51.16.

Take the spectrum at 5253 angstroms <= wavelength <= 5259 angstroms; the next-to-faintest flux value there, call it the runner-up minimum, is 15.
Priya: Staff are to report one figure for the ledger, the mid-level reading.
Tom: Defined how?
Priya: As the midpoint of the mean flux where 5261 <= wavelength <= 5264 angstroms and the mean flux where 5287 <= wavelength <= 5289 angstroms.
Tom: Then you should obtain 18.2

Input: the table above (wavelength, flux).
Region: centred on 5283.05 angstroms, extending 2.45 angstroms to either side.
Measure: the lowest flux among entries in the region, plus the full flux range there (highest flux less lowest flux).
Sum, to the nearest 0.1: 19.7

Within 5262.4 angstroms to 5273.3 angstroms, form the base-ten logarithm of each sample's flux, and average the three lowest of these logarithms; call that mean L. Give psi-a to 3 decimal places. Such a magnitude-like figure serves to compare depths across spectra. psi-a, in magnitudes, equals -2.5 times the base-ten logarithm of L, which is -0.146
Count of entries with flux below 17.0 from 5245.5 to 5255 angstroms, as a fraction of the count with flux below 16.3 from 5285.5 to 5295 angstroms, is 2.0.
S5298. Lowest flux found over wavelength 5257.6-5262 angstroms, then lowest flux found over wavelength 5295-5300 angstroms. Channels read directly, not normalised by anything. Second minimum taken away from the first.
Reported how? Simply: -2.1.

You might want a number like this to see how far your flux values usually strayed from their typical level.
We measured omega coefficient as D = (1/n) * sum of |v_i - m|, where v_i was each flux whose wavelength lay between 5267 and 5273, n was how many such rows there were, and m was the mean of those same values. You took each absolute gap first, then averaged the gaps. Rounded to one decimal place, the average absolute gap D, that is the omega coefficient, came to 1.5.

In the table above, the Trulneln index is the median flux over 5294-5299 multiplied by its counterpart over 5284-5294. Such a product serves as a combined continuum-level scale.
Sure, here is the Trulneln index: 287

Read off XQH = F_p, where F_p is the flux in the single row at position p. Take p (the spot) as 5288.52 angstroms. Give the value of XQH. 20.8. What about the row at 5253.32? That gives 16.8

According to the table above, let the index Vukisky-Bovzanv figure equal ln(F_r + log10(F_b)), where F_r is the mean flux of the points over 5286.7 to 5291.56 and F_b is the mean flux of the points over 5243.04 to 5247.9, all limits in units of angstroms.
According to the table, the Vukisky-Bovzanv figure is 2.93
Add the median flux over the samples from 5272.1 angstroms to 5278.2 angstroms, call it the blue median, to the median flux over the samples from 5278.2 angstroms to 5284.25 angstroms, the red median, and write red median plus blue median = 34.0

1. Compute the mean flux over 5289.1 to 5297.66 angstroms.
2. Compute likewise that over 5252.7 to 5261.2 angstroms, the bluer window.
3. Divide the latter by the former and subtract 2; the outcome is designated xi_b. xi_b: -1.11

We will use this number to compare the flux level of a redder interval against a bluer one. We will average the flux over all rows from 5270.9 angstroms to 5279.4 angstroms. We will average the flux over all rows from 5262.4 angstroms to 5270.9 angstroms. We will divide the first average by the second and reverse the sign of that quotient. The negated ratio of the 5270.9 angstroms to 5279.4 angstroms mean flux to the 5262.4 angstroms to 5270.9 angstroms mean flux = -0.97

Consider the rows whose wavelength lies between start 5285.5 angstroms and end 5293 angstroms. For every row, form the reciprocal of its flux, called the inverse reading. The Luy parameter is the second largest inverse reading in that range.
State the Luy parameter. 0.069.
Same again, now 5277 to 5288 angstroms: 0.074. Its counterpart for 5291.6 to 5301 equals 0.064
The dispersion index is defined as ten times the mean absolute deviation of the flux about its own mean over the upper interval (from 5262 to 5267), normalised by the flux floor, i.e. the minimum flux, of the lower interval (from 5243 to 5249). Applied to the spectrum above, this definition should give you 1.2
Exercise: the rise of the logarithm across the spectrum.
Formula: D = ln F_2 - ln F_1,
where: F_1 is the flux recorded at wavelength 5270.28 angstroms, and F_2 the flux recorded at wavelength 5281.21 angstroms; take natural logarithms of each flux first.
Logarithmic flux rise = 0.30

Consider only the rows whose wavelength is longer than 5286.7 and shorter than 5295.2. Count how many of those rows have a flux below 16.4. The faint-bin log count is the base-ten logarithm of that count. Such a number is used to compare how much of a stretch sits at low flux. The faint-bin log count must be 0.0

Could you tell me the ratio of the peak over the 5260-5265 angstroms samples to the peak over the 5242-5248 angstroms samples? 1.01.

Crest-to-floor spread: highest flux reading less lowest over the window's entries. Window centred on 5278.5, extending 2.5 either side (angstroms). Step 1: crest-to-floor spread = 1.8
